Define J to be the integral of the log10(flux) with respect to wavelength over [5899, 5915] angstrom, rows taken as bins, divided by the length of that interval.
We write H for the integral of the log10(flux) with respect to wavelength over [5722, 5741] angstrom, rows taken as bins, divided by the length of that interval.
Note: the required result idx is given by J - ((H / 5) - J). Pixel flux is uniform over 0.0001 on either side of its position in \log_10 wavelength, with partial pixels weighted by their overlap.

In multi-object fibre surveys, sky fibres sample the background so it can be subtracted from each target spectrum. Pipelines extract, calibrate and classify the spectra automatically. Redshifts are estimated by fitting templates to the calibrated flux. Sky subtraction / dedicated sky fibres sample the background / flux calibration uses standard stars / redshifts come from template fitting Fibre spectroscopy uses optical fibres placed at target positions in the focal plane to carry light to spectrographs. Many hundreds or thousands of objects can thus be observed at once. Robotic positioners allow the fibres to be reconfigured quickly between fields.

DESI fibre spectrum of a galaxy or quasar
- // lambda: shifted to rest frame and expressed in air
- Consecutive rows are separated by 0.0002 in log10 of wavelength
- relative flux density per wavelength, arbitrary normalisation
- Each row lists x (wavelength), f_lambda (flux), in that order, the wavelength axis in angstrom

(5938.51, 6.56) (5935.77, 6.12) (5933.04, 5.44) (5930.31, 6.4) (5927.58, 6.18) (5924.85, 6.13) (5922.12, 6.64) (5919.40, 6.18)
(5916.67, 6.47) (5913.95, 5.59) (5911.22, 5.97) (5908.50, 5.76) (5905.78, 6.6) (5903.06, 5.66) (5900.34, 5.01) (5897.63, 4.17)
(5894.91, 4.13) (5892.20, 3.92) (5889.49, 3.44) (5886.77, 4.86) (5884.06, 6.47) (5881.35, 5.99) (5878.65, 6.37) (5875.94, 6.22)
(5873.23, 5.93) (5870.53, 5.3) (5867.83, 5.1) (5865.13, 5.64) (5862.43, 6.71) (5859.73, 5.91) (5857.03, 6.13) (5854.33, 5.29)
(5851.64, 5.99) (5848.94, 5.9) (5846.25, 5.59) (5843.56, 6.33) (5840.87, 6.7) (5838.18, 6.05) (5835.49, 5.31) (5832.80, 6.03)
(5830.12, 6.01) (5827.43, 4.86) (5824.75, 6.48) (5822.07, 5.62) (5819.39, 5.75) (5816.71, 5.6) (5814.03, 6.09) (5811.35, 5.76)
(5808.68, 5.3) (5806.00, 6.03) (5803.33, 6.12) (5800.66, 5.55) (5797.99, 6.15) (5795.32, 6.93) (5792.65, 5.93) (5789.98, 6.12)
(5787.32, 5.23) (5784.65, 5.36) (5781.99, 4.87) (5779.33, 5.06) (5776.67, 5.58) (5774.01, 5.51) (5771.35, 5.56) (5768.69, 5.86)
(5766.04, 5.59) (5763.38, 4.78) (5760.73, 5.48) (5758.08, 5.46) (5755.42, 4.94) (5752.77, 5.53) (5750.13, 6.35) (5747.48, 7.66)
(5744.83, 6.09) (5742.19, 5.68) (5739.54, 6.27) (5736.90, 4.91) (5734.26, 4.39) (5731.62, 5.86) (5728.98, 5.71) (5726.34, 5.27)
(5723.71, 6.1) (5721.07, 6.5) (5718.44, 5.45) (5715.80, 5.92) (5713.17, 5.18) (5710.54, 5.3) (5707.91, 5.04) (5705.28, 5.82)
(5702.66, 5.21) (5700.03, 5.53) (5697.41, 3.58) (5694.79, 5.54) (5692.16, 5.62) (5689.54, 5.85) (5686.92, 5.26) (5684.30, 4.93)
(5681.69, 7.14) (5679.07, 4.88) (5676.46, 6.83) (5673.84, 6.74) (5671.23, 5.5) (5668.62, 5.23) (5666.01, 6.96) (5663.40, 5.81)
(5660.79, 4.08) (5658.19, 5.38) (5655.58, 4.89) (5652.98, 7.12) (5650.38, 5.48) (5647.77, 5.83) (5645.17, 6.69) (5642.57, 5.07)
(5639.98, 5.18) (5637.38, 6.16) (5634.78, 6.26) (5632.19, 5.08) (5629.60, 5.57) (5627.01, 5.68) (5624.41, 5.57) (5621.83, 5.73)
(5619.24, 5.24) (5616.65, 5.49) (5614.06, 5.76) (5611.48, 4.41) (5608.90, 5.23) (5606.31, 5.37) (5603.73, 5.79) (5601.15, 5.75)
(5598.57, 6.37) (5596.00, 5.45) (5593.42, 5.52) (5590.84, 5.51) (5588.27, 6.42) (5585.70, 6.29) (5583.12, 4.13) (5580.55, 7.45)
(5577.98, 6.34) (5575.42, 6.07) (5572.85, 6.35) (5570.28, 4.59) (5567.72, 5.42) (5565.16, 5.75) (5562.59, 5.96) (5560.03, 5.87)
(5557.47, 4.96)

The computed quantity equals 1.37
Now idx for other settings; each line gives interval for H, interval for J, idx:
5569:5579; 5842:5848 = 1.40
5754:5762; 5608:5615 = 1.27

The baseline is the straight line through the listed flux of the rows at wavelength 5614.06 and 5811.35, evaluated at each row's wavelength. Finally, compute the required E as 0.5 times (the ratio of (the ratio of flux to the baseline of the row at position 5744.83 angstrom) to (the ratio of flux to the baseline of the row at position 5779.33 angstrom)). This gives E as 0.60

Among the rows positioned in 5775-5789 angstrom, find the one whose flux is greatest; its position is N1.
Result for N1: 5776.67 angstrom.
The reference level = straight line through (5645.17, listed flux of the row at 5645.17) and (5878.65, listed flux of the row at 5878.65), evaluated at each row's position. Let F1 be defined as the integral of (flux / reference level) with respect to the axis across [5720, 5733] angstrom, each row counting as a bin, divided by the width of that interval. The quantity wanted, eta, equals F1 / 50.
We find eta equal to 0.0178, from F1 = 0.89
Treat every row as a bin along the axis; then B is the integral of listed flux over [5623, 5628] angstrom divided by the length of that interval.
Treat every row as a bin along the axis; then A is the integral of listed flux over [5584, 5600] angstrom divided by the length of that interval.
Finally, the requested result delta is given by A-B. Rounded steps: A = 5.88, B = 5.62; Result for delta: 0.3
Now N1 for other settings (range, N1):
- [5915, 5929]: 5922.12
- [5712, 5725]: 5721.07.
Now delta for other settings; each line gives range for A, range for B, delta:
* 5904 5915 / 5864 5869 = 0.6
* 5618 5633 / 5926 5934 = -0.5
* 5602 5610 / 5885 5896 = 1.3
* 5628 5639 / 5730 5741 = 0.4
